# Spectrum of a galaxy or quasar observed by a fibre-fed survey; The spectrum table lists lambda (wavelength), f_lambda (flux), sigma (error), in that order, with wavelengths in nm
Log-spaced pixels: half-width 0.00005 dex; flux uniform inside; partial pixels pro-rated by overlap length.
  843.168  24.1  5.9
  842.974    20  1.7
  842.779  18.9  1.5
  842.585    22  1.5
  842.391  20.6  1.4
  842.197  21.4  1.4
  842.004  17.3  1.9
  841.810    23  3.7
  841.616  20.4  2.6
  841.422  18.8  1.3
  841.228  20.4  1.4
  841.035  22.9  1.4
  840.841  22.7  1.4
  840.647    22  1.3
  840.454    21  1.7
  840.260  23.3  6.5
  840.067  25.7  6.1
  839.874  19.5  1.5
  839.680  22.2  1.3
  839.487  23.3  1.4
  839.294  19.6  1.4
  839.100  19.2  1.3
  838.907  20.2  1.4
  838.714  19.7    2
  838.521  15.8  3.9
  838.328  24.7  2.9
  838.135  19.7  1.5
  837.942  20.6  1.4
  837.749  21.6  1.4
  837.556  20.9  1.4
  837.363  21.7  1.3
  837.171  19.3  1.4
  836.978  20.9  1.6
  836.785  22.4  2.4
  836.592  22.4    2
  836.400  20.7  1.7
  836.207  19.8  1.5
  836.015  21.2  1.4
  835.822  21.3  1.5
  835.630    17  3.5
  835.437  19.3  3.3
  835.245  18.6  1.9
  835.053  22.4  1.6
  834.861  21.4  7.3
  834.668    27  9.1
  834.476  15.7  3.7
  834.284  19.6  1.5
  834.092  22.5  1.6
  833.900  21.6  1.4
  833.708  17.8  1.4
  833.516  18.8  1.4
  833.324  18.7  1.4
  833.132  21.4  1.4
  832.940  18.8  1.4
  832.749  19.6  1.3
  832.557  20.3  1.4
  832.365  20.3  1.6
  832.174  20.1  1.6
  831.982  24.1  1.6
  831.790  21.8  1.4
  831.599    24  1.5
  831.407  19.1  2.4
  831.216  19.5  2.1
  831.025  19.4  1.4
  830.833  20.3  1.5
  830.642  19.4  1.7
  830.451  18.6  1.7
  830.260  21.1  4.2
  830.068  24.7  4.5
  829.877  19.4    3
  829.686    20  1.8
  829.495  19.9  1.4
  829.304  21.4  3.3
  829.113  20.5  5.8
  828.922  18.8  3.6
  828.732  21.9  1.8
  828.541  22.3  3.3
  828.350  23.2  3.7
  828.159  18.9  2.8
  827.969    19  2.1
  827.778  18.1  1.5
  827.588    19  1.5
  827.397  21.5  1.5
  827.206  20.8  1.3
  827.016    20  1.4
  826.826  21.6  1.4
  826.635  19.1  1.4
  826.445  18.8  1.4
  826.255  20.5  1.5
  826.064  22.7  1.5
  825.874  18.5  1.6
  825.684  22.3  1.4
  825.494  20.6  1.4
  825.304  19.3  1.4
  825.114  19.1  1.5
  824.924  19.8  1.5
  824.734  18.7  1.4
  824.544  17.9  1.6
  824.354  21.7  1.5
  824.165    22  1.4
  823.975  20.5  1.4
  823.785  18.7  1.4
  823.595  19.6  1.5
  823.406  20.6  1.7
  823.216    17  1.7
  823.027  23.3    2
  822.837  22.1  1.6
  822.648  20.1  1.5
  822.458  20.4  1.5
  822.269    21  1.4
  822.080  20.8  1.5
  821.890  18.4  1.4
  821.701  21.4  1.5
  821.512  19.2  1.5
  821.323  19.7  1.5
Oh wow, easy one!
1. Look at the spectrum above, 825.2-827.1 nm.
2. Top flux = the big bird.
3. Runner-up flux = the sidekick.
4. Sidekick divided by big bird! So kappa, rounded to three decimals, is 0.982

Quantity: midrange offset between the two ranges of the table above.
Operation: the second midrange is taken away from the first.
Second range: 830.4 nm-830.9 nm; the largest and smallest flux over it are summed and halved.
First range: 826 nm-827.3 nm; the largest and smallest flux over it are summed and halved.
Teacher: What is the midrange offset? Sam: 1.3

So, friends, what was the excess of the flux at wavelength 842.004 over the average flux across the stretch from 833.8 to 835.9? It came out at -3.3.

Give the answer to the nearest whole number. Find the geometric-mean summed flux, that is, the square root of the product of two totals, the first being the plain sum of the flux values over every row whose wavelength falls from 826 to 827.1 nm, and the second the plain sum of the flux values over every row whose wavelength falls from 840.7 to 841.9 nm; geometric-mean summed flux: 125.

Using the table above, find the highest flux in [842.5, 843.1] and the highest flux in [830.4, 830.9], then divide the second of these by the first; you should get 0.92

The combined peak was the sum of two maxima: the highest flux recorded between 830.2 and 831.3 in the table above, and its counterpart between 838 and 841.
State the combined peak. 46.8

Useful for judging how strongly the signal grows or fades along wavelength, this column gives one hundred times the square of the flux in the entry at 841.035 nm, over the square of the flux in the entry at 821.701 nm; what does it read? 115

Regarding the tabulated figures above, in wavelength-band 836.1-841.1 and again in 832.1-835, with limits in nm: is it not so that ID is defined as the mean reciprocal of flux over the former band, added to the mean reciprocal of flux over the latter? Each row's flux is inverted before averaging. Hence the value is 0.0976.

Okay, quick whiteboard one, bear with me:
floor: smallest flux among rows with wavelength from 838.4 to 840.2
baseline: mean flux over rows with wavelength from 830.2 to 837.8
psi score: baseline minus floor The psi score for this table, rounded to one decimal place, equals 4.7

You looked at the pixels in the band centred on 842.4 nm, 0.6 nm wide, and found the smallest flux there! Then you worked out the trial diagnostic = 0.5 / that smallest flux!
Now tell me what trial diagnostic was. 0.0243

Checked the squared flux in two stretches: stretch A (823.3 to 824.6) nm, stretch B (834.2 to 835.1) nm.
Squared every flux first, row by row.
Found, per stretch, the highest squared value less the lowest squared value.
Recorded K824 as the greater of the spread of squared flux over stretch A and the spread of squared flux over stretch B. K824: 483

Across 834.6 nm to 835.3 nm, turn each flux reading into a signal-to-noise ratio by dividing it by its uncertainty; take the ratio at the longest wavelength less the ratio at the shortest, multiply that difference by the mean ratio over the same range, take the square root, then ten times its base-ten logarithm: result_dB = 8.5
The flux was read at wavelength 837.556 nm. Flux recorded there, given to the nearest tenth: 20.9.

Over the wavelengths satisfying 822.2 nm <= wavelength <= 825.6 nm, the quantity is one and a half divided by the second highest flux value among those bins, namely 0.0679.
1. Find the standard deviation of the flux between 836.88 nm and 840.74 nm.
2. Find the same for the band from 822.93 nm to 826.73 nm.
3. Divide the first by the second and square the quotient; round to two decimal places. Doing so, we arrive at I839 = 1.68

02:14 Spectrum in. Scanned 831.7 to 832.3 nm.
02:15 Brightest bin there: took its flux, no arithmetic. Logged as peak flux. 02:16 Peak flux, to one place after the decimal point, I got 24.1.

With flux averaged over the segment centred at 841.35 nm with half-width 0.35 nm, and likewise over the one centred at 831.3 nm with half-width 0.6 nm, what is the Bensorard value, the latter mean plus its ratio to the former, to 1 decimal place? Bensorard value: 21.7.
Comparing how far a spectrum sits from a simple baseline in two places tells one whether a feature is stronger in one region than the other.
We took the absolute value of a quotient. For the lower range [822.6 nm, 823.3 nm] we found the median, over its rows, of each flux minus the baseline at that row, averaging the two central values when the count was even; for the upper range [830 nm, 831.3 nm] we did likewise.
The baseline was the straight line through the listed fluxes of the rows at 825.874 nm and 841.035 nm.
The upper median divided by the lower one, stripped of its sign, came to 0.1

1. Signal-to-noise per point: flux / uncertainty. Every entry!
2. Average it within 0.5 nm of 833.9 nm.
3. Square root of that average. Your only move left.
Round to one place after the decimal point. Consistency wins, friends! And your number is 3.7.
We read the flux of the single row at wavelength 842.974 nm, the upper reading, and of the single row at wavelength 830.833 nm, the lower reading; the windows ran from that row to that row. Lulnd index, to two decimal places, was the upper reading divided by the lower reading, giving 0.99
